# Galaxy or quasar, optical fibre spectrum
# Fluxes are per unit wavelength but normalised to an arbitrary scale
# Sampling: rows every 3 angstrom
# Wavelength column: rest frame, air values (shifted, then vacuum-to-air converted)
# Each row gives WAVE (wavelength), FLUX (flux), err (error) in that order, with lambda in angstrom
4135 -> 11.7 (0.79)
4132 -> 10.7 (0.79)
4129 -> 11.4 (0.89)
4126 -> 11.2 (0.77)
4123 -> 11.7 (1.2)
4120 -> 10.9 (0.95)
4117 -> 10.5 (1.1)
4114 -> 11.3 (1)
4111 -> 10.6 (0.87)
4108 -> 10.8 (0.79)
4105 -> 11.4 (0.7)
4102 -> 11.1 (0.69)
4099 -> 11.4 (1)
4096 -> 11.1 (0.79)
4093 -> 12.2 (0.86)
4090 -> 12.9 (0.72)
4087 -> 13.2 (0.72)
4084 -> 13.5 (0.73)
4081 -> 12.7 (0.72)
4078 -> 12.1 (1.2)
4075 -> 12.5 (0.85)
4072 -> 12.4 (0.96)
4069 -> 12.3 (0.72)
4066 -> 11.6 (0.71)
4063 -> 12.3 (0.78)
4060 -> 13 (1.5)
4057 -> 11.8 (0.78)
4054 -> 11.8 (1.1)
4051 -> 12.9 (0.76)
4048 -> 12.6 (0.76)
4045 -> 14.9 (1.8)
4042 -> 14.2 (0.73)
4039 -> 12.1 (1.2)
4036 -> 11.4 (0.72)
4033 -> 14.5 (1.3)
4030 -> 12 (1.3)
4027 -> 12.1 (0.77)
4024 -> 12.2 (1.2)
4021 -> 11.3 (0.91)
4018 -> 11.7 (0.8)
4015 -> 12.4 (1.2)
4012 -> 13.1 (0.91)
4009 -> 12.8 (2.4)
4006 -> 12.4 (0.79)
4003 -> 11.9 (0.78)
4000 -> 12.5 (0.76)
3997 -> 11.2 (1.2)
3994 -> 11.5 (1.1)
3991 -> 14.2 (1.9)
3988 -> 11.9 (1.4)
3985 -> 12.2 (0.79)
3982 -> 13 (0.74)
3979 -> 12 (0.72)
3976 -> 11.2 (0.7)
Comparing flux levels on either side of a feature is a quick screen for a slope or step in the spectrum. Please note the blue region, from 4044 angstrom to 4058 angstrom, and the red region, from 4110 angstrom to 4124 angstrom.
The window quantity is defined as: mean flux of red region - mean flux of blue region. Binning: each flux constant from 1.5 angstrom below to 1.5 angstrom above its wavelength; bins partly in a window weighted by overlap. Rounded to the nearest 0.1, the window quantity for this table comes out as -1.8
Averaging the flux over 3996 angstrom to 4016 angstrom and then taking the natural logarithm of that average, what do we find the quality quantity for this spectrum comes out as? 2.51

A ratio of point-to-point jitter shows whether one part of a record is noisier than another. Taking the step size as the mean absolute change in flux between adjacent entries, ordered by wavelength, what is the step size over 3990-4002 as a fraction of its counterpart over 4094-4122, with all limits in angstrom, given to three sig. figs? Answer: 3.19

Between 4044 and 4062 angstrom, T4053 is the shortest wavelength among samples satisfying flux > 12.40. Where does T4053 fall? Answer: 4045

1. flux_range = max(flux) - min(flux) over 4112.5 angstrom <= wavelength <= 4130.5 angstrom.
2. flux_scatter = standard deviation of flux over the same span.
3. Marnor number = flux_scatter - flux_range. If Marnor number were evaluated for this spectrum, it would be -0.8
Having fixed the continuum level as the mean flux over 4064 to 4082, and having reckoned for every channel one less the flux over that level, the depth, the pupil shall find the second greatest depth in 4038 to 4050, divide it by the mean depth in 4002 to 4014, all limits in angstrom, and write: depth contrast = 1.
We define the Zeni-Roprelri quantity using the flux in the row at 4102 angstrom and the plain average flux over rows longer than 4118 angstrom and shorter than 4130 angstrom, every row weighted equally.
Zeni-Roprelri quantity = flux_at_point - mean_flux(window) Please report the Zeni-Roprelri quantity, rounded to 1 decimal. -0.2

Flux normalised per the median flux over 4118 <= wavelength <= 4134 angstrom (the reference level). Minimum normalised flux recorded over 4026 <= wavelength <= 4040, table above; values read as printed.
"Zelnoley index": 1.02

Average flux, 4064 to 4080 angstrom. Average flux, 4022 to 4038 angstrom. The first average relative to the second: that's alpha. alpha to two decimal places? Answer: 0.98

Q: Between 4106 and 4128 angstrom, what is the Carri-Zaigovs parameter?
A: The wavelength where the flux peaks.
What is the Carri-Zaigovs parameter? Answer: 4123 angstrom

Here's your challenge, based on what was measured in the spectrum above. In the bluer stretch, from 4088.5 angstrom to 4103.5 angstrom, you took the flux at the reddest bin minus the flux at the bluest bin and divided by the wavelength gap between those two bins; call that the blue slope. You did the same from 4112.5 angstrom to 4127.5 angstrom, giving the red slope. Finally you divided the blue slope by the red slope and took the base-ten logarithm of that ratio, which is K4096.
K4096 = 1.3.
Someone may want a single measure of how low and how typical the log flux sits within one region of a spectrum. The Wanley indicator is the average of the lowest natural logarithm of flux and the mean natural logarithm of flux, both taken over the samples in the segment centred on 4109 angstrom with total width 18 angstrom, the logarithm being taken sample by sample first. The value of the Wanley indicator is 2.37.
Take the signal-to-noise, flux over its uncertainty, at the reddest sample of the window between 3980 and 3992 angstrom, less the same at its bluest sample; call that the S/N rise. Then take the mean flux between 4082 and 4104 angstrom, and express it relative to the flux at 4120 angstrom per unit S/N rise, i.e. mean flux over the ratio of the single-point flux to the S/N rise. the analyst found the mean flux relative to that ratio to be -11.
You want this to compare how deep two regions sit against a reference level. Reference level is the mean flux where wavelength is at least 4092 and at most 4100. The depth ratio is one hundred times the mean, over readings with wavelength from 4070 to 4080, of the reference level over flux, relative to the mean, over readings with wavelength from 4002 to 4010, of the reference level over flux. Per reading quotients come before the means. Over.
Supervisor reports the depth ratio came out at 100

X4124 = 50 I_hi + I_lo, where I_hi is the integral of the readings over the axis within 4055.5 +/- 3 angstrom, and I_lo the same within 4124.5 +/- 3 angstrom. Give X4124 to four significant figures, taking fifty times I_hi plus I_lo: 3609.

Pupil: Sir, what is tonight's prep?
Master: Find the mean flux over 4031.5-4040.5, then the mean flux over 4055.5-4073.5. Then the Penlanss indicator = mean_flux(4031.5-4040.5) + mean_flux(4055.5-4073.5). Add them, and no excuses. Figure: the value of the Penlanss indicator 24.9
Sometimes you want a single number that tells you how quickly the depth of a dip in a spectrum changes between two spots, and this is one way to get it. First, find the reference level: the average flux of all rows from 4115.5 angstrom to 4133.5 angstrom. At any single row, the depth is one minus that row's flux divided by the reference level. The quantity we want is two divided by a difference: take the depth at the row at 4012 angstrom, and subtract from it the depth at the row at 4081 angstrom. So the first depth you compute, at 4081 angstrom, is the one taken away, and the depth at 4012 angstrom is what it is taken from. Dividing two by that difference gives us -55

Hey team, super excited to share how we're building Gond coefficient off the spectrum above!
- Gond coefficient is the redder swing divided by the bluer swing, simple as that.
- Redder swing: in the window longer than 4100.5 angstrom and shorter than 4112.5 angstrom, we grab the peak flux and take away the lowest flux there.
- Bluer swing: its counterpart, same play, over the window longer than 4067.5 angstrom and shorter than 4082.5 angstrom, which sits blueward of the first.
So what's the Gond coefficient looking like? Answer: 1.3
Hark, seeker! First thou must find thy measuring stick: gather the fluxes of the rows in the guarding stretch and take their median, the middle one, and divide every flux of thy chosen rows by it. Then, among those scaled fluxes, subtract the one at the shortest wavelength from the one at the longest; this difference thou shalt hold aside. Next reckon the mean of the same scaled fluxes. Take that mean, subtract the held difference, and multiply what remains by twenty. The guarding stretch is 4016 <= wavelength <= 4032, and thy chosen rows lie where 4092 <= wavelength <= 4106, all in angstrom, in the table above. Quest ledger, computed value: 20.4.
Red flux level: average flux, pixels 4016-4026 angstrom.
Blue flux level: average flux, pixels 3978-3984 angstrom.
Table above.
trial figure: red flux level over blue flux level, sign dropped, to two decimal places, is 0.94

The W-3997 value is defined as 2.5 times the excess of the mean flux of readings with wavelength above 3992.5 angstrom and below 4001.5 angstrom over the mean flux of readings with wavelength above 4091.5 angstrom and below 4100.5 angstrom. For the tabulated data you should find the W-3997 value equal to 0.4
